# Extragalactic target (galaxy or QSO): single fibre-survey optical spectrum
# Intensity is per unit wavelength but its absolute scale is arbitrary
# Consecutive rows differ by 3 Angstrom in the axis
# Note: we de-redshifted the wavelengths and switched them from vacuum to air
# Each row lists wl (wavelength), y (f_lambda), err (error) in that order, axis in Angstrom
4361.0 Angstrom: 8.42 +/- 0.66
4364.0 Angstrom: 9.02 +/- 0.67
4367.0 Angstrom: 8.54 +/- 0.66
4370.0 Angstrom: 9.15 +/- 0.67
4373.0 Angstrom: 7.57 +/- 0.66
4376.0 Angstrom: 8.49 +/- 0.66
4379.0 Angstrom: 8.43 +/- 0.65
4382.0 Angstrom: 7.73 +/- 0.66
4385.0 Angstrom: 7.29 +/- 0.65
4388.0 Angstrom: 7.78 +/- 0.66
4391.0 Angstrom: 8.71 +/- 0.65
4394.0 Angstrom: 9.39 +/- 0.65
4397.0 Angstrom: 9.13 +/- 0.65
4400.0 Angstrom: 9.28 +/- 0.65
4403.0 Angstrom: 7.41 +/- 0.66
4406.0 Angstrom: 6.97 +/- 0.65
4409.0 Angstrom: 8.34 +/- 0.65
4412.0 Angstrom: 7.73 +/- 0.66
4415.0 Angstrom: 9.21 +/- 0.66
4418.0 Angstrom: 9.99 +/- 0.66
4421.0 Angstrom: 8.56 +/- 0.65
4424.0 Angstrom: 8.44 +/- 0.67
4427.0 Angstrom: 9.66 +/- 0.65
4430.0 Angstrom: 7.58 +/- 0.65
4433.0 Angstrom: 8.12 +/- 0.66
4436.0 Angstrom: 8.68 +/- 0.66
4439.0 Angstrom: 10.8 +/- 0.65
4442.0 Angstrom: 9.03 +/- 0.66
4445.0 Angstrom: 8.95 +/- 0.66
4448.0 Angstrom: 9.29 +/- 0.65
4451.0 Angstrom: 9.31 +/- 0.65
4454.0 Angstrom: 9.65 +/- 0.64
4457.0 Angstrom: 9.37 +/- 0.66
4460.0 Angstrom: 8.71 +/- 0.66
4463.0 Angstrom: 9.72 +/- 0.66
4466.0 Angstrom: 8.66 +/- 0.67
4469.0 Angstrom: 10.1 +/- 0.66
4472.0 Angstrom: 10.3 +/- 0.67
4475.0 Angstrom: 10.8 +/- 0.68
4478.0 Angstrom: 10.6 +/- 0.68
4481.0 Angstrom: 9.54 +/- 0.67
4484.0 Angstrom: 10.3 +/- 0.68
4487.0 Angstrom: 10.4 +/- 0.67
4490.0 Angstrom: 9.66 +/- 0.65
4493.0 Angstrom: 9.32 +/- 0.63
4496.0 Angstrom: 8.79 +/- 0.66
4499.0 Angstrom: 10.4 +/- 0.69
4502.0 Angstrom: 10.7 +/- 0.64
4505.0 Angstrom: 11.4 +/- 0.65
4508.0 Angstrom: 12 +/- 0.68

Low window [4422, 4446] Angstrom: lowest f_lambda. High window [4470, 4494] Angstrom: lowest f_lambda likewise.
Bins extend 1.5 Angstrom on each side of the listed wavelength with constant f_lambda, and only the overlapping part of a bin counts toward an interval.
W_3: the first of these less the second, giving -1.74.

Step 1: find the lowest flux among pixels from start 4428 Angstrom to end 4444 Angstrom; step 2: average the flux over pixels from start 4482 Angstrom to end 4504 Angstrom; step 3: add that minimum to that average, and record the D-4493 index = 17.5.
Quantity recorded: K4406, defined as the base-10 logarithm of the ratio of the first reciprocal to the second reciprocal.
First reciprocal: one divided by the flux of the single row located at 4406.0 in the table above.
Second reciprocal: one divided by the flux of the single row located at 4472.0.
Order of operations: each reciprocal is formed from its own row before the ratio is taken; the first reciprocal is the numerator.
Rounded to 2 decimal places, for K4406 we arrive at 0.17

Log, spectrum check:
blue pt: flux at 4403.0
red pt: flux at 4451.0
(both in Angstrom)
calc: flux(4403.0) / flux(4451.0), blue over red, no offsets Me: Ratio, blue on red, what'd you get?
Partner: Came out 0.80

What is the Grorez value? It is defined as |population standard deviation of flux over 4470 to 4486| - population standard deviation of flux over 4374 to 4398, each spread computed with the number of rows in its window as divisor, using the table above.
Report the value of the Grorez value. -0.2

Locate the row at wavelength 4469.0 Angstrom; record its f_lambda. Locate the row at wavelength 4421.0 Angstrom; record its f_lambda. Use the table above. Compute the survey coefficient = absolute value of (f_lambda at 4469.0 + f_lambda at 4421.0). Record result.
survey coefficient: 18.7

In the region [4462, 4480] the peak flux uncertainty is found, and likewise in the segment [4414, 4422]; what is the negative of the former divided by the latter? -1.030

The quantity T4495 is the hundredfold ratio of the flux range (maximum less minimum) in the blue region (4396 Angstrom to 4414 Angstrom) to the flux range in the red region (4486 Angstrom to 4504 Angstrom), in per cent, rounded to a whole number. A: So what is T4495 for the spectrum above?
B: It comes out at 121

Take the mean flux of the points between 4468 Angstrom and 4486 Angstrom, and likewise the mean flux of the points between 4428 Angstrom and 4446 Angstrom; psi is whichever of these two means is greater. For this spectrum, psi 10.3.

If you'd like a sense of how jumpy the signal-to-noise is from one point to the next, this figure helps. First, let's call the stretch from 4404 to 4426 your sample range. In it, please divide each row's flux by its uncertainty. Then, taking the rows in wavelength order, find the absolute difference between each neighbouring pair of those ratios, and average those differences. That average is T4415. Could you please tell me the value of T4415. 1.5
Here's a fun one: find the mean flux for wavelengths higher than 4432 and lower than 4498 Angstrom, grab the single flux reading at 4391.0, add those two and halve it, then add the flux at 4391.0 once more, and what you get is 17.8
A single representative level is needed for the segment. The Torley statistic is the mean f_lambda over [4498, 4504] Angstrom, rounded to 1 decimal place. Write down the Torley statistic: 10.6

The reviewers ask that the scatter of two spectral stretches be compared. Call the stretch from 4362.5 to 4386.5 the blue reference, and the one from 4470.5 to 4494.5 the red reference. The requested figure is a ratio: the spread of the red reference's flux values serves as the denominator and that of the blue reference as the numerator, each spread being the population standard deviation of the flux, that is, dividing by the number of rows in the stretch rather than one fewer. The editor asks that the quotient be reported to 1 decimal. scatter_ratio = 1.3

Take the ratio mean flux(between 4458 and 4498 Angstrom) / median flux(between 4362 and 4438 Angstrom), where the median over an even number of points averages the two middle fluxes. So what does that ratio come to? 1.15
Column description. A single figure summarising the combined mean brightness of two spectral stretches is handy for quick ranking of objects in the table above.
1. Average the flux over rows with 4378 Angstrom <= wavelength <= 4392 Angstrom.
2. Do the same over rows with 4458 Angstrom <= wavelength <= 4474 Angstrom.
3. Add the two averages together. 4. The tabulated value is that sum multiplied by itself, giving 306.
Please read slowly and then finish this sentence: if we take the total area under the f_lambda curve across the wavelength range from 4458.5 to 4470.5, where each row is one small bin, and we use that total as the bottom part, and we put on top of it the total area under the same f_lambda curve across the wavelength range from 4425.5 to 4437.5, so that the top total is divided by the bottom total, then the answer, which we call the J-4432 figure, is 0.92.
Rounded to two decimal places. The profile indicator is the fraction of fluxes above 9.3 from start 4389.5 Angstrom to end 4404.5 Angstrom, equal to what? 0.20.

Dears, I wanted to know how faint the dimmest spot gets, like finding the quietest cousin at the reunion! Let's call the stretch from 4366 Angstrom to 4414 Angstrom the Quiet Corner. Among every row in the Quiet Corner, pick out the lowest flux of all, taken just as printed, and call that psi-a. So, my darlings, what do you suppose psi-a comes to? 6.97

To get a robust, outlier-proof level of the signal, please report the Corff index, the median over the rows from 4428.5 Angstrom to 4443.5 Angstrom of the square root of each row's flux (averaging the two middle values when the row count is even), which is 2.95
